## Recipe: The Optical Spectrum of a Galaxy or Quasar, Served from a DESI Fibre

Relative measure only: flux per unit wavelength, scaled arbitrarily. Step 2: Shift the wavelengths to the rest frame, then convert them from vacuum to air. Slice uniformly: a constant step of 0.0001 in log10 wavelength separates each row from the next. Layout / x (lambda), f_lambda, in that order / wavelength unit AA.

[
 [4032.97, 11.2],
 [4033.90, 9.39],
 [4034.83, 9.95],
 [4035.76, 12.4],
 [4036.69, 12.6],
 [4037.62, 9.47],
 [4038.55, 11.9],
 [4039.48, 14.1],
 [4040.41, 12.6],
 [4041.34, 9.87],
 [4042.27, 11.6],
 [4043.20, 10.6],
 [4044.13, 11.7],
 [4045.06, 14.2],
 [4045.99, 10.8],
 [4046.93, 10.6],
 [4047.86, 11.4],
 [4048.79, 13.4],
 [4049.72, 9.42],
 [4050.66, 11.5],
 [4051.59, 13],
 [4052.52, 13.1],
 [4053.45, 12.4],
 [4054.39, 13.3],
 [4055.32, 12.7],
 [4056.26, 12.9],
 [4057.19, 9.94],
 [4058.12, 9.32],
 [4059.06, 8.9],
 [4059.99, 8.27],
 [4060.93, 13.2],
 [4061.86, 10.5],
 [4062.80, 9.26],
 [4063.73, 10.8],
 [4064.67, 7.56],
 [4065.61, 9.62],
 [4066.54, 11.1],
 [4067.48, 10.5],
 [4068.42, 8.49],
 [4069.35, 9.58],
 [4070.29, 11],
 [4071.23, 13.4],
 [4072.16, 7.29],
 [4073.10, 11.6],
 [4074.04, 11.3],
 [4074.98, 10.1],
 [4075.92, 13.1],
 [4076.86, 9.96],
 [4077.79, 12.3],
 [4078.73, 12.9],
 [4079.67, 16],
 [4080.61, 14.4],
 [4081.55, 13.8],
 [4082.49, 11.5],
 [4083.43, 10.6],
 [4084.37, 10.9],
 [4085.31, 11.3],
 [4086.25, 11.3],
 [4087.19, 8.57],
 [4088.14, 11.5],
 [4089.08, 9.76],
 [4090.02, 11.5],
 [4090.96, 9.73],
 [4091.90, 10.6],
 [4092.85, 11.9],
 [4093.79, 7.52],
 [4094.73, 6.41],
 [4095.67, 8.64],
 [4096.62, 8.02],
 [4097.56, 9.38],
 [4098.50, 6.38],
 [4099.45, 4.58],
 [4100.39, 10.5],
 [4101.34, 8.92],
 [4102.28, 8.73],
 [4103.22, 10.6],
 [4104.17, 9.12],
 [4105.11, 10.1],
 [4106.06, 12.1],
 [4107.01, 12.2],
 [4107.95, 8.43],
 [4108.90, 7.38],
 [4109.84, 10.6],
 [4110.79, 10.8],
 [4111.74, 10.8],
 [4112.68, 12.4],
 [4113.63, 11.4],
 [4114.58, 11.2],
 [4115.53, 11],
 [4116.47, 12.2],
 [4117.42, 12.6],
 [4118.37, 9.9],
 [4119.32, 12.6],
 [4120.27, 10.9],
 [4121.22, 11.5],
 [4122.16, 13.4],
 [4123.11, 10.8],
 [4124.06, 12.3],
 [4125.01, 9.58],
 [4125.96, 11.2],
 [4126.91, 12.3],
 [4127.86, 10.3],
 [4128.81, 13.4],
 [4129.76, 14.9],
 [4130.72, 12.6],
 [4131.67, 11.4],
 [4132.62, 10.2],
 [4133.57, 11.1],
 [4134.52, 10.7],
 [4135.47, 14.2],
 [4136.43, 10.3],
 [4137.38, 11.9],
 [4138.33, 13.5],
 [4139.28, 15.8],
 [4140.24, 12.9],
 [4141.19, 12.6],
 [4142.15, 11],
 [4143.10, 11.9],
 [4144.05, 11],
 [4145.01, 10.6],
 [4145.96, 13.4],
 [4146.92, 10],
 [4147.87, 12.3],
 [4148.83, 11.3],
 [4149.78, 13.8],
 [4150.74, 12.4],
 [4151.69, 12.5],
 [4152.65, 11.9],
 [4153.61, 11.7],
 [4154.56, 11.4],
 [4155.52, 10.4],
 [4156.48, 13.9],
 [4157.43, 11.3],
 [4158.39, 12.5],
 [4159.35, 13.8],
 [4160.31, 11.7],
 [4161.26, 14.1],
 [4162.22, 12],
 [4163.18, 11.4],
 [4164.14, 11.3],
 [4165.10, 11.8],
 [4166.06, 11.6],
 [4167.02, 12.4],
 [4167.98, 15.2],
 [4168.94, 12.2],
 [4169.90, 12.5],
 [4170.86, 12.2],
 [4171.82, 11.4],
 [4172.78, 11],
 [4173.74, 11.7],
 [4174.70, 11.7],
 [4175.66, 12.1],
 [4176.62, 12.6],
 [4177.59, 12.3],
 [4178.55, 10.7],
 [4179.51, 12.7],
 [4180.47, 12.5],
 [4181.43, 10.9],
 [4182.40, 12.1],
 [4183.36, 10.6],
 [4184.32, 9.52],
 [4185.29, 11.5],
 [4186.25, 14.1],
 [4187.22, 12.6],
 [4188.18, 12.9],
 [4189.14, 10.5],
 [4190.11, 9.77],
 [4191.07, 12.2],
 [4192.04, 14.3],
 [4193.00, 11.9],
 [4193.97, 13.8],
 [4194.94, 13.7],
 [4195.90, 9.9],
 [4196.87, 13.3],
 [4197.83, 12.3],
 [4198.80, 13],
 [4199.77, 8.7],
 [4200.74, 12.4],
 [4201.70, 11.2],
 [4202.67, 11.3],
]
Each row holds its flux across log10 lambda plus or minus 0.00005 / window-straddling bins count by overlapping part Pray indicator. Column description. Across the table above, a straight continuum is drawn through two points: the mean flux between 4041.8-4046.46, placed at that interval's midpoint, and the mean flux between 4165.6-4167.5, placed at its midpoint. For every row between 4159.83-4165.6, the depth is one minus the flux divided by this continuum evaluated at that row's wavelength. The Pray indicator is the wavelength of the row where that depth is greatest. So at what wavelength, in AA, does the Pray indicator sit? 4164.14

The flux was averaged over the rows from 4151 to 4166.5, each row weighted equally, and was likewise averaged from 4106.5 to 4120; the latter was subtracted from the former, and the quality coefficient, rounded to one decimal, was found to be 1.1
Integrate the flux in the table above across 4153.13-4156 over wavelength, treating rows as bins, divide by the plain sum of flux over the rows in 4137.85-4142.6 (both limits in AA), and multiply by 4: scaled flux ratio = 1.9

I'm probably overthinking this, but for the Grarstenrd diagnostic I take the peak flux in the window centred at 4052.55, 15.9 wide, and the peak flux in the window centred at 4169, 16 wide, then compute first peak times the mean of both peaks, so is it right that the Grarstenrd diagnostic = 209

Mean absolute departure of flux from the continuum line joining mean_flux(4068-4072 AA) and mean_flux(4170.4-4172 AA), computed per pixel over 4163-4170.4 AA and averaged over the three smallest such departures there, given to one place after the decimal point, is 0.2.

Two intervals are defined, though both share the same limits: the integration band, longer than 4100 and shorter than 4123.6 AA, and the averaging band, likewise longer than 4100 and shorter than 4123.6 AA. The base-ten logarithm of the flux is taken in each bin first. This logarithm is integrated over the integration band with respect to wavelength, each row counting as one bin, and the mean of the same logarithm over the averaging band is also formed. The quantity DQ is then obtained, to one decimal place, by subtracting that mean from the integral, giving 23.3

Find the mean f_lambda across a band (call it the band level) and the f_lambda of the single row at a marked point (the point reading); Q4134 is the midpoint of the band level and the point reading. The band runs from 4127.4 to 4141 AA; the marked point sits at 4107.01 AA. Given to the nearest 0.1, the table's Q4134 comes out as 12.3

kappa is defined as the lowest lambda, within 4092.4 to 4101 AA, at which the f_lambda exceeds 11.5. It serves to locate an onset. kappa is 4092.85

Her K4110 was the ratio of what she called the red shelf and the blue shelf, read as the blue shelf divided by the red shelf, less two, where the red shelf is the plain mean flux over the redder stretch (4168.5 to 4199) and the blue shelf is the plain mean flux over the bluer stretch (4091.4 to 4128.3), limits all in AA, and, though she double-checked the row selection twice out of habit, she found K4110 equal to -1.15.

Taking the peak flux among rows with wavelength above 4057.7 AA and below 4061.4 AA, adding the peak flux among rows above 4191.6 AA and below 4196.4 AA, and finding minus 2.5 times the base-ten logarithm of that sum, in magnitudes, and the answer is -3.60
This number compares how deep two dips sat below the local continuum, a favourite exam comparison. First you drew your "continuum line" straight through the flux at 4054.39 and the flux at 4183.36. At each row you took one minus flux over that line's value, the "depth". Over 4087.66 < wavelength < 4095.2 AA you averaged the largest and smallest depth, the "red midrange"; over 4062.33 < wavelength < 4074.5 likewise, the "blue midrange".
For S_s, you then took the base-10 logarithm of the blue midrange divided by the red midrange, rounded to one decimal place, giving -0.1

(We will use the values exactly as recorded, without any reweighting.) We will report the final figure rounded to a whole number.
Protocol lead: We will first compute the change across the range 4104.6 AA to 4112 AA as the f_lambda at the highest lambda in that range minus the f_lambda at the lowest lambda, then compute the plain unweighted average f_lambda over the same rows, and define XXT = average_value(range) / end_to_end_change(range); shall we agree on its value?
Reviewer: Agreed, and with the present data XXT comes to 15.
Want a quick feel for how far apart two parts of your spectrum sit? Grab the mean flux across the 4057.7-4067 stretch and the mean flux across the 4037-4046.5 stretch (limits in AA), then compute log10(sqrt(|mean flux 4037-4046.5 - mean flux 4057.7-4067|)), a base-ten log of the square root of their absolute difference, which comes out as 0.13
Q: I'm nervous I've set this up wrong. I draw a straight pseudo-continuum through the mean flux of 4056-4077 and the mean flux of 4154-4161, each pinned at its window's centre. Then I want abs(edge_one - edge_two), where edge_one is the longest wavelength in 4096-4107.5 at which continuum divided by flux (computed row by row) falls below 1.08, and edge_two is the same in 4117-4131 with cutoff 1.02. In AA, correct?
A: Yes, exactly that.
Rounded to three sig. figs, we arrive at 23.7 AA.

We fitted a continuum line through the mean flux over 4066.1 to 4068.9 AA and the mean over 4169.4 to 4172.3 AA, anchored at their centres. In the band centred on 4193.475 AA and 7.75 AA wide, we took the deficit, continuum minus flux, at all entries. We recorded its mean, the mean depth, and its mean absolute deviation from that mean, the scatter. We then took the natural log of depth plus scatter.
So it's 0.4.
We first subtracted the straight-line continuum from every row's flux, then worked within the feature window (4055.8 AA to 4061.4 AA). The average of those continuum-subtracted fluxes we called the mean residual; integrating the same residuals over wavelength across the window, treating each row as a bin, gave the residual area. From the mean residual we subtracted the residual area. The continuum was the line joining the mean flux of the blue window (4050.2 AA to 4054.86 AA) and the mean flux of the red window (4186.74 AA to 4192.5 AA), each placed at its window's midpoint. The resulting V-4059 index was 10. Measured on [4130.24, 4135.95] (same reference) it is 3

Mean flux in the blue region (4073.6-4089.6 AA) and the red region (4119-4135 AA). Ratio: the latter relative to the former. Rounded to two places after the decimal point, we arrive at 1.00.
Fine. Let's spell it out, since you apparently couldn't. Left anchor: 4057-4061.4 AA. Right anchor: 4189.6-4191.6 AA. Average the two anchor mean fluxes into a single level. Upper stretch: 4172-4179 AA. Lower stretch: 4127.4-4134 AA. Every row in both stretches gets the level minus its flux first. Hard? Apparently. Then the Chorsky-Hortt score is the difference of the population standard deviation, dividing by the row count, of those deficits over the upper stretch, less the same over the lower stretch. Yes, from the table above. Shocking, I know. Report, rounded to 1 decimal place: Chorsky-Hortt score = -1.0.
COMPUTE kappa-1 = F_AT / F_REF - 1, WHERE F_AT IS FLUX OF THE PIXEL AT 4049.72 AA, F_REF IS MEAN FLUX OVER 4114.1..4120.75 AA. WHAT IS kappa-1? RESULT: -0.18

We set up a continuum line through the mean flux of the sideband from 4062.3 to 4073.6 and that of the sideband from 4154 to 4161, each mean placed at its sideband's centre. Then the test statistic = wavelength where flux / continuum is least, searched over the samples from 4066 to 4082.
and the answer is 4072.16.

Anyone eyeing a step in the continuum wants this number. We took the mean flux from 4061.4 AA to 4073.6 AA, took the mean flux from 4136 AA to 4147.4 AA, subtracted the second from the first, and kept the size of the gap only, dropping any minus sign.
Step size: 2.0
